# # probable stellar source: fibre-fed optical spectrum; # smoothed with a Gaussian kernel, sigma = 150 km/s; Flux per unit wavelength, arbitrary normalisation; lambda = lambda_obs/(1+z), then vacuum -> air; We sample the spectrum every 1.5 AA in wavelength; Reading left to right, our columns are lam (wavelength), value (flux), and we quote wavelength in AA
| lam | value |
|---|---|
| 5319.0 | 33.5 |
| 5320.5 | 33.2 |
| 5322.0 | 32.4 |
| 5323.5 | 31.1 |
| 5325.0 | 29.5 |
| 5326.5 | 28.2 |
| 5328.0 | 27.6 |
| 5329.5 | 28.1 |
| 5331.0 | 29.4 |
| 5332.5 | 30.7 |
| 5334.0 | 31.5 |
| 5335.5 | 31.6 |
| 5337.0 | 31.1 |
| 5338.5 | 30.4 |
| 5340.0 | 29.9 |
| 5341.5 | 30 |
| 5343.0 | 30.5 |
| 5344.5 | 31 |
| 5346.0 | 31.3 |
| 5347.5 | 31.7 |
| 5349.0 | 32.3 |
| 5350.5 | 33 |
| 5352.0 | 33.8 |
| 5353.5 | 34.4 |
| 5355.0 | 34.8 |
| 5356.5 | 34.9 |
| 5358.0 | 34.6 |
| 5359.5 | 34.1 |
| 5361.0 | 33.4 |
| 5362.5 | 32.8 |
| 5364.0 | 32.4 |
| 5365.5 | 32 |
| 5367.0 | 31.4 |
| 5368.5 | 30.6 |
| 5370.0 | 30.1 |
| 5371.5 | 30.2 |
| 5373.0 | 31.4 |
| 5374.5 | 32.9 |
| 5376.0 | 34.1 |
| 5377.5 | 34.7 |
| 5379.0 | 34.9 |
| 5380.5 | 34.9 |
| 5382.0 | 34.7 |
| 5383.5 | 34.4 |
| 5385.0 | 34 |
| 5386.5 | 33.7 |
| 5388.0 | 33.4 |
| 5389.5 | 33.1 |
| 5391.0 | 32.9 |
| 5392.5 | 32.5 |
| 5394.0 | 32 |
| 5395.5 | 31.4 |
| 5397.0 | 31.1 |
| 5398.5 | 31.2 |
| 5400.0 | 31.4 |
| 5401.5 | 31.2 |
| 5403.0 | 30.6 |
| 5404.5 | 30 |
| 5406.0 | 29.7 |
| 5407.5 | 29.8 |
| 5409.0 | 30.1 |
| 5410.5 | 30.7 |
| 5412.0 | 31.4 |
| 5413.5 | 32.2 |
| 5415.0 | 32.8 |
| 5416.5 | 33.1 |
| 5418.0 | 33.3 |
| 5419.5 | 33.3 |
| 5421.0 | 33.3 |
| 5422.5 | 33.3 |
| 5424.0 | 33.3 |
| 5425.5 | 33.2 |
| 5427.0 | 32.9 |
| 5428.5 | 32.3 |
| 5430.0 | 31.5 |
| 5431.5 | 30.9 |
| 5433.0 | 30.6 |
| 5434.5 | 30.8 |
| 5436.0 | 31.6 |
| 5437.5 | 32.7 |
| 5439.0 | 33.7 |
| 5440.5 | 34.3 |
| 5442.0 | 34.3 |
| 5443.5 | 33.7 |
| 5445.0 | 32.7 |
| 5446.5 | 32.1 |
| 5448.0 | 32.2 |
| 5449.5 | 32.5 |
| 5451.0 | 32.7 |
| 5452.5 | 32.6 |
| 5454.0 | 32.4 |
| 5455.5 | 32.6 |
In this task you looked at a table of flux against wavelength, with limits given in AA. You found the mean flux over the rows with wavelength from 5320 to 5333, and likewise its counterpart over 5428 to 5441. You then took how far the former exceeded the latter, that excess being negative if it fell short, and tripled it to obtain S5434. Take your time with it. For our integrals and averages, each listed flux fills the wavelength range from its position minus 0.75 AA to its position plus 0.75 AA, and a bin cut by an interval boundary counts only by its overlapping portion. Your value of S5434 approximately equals -6.1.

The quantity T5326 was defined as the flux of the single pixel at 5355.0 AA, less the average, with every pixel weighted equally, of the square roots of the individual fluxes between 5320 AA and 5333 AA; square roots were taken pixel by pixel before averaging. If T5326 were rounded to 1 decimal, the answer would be 29.3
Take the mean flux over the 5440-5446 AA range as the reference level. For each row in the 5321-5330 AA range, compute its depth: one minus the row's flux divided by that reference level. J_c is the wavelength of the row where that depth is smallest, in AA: 5322.0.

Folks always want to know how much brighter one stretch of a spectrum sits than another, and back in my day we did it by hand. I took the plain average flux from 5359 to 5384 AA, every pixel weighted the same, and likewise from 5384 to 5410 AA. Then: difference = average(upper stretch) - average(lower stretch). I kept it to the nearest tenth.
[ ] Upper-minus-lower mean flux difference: -1.2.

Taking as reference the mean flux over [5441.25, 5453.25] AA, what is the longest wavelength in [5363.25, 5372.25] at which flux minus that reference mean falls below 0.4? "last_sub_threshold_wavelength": 5371.5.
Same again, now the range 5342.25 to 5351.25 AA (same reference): 5350.5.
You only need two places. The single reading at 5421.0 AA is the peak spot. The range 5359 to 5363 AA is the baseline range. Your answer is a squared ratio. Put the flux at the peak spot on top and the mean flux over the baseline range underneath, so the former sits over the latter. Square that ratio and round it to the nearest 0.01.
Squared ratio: 0.99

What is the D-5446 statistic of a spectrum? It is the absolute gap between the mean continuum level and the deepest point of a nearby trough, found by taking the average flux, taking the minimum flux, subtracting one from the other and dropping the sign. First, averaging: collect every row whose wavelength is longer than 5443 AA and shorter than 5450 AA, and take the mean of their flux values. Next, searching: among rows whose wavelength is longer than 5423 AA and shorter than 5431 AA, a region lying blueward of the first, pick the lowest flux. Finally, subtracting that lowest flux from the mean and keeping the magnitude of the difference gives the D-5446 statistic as 1.1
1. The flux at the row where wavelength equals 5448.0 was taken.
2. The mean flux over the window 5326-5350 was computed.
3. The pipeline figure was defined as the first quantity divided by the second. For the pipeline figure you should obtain 1.06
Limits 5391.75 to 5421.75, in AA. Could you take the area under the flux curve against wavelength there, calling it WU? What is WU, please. 947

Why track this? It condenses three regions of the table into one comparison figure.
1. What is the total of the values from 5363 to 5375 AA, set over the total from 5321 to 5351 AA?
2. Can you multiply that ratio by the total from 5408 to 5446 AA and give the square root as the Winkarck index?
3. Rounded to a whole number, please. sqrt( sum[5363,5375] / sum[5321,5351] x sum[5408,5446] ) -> 18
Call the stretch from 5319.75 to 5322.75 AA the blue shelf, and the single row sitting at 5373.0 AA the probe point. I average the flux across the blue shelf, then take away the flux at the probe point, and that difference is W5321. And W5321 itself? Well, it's 1.4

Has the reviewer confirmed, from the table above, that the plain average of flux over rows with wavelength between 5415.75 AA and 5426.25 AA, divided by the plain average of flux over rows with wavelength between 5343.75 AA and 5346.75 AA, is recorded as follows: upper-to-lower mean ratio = 1.07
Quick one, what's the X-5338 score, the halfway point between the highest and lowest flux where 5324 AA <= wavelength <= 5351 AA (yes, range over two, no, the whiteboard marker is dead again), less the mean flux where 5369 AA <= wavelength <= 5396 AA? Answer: -2.8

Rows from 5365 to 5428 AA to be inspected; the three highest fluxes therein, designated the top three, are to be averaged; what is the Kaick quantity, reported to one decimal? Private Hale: 34.8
